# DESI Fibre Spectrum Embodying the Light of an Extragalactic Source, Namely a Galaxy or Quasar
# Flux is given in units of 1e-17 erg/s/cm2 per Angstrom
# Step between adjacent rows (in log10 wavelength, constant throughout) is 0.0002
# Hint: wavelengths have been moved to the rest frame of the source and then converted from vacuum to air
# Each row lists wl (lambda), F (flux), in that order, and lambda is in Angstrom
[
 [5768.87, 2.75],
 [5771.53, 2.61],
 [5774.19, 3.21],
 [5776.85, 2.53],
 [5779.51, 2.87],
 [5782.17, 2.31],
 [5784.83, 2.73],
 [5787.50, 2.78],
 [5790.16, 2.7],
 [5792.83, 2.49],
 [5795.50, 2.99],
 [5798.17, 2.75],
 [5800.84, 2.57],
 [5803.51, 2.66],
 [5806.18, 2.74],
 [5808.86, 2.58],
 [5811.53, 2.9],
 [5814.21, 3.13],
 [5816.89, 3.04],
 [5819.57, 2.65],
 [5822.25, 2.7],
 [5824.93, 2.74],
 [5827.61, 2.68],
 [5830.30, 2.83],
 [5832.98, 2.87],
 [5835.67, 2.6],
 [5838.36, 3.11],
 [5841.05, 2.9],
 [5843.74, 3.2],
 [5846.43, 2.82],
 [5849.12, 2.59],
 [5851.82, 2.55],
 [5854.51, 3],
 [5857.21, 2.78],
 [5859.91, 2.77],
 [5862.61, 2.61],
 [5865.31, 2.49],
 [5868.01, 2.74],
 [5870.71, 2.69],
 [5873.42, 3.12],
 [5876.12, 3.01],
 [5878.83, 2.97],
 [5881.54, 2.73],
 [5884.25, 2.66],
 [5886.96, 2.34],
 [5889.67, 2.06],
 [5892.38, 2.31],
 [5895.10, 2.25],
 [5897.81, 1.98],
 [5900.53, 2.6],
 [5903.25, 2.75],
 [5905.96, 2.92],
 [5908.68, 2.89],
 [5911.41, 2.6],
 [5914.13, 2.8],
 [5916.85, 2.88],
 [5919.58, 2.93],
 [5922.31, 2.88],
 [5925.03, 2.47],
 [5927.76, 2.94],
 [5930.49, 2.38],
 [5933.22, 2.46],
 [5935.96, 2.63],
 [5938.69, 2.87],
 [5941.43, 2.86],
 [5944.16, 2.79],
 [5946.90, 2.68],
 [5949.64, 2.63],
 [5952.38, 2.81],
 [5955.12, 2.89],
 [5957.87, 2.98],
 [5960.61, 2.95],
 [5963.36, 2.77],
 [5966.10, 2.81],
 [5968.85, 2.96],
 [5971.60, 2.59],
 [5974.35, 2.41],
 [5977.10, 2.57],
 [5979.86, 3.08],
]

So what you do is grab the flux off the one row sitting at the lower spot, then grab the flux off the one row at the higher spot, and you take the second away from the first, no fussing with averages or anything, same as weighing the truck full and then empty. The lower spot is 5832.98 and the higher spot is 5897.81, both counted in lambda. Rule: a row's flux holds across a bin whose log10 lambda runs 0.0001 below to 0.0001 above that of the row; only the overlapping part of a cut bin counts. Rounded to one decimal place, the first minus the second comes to 0.9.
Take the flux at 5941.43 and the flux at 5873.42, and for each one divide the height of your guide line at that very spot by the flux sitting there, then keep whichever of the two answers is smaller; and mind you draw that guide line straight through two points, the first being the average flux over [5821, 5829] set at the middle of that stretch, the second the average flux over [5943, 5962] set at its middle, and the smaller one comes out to 0.881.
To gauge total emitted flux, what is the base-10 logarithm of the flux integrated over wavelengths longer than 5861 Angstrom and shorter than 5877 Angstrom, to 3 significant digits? 1.65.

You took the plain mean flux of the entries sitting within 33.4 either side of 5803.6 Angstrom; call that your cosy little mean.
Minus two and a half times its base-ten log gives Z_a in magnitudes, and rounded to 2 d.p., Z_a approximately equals -1.10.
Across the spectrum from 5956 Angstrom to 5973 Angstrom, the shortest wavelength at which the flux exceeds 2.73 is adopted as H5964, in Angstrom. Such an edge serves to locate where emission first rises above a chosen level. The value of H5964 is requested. 5957.87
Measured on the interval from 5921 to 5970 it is 5922.31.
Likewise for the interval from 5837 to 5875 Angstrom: 5838.36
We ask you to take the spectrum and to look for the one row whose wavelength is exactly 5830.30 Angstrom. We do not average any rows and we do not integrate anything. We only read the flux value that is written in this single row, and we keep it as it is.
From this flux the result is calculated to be 2.83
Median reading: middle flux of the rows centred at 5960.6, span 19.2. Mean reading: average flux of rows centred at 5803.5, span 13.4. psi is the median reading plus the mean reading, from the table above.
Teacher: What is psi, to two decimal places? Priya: 5.55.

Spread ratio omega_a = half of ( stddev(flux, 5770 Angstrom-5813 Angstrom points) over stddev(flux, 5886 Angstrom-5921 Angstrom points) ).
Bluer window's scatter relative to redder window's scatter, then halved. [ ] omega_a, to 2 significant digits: 0.32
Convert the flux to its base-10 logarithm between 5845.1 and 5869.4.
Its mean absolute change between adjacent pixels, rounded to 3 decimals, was 0.030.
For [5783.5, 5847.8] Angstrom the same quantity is 0.031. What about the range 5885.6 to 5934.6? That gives 0.041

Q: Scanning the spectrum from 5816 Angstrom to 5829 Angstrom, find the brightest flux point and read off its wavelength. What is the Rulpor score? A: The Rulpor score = 5816.89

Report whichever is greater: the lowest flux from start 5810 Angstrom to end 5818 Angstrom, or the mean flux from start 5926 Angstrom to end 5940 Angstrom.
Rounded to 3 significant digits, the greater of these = 2.90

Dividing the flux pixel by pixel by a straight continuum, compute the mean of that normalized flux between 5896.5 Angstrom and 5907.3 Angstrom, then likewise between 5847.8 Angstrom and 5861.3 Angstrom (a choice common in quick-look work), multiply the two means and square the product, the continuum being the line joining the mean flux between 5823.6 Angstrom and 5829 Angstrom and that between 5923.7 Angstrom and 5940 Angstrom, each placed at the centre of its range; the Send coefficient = 1.0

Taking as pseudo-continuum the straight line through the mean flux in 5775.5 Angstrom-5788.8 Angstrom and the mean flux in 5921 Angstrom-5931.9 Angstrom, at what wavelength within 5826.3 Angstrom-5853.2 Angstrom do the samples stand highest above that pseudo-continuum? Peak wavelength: 5843.74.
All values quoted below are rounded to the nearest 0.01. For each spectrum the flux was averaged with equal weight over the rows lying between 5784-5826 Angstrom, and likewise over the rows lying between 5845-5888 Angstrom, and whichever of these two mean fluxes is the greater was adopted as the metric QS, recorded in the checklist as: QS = 2.76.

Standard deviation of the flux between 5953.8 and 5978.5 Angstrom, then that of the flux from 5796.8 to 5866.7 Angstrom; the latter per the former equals 1.0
